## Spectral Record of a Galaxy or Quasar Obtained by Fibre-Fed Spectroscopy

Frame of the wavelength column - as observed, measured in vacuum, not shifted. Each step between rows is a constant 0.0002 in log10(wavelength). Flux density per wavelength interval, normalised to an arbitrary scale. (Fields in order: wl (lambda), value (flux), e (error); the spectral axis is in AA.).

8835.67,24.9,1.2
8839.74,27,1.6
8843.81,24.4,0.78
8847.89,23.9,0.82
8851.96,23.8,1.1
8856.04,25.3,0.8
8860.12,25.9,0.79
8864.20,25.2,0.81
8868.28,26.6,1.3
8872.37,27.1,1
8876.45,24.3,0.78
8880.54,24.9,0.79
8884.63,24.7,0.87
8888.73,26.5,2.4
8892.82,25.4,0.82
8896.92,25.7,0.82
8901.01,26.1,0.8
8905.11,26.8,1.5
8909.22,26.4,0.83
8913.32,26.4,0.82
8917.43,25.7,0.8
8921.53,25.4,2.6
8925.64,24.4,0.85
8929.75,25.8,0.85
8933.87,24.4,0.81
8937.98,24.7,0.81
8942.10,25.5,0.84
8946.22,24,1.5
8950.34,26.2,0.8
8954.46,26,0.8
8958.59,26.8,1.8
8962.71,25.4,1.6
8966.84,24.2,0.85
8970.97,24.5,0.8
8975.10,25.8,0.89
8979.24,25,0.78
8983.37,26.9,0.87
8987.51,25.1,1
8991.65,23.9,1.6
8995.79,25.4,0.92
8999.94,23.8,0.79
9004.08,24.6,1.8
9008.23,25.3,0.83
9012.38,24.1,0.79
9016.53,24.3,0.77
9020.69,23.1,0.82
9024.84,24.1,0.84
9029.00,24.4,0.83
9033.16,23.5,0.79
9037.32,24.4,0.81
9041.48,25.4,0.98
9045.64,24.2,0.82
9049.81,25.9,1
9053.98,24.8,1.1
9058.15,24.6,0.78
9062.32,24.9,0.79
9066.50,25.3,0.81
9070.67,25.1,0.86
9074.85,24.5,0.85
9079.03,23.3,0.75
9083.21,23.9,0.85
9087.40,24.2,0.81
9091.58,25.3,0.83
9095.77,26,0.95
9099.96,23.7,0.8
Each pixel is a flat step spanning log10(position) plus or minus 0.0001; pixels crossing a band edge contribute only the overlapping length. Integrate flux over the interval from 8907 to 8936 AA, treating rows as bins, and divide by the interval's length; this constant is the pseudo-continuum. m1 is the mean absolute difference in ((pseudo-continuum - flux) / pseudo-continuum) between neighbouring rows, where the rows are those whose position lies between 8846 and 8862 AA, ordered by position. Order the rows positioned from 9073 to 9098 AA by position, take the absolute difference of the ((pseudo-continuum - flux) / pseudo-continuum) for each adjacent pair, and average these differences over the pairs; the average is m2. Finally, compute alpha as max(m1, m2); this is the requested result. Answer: 0.0306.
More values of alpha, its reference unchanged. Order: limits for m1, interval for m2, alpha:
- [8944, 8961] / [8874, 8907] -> 0.0418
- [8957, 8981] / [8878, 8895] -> 0.0405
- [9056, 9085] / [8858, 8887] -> 0.0405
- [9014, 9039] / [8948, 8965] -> 0.0337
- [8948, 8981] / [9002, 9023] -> 0.0336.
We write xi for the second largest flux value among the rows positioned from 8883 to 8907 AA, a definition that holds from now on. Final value 26.5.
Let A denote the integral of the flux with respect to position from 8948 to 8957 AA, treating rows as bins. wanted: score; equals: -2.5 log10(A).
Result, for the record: -5.93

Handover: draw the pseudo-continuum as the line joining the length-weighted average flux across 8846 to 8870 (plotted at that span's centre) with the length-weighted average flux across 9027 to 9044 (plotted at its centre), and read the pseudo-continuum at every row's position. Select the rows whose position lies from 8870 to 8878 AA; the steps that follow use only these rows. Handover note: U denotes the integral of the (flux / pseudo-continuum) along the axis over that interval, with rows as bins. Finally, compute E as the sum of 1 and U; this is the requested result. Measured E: 9.2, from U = 8.2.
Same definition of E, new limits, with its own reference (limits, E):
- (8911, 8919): 9.4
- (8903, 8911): 9.5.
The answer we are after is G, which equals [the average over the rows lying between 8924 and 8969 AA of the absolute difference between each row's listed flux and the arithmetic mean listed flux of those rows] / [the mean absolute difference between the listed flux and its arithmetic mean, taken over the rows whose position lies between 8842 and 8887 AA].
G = 1.0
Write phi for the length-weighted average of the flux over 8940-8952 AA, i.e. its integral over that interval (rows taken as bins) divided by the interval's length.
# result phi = 25.2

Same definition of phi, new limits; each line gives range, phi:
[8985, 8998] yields 24.8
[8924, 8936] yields 24.9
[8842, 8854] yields 24.0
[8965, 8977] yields 24.8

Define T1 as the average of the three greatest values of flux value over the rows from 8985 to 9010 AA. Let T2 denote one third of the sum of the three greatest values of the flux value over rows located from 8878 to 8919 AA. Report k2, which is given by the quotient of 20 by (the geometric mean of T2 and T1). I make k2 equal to 0.772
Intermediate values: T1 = 25.3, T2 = 26.57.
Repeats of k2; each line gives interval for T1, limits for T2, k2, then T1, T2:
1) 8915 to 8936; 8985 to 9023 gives 0.786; 25.6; 25.27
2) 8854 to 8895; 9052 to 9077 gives 0.772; 26.7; 25.10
